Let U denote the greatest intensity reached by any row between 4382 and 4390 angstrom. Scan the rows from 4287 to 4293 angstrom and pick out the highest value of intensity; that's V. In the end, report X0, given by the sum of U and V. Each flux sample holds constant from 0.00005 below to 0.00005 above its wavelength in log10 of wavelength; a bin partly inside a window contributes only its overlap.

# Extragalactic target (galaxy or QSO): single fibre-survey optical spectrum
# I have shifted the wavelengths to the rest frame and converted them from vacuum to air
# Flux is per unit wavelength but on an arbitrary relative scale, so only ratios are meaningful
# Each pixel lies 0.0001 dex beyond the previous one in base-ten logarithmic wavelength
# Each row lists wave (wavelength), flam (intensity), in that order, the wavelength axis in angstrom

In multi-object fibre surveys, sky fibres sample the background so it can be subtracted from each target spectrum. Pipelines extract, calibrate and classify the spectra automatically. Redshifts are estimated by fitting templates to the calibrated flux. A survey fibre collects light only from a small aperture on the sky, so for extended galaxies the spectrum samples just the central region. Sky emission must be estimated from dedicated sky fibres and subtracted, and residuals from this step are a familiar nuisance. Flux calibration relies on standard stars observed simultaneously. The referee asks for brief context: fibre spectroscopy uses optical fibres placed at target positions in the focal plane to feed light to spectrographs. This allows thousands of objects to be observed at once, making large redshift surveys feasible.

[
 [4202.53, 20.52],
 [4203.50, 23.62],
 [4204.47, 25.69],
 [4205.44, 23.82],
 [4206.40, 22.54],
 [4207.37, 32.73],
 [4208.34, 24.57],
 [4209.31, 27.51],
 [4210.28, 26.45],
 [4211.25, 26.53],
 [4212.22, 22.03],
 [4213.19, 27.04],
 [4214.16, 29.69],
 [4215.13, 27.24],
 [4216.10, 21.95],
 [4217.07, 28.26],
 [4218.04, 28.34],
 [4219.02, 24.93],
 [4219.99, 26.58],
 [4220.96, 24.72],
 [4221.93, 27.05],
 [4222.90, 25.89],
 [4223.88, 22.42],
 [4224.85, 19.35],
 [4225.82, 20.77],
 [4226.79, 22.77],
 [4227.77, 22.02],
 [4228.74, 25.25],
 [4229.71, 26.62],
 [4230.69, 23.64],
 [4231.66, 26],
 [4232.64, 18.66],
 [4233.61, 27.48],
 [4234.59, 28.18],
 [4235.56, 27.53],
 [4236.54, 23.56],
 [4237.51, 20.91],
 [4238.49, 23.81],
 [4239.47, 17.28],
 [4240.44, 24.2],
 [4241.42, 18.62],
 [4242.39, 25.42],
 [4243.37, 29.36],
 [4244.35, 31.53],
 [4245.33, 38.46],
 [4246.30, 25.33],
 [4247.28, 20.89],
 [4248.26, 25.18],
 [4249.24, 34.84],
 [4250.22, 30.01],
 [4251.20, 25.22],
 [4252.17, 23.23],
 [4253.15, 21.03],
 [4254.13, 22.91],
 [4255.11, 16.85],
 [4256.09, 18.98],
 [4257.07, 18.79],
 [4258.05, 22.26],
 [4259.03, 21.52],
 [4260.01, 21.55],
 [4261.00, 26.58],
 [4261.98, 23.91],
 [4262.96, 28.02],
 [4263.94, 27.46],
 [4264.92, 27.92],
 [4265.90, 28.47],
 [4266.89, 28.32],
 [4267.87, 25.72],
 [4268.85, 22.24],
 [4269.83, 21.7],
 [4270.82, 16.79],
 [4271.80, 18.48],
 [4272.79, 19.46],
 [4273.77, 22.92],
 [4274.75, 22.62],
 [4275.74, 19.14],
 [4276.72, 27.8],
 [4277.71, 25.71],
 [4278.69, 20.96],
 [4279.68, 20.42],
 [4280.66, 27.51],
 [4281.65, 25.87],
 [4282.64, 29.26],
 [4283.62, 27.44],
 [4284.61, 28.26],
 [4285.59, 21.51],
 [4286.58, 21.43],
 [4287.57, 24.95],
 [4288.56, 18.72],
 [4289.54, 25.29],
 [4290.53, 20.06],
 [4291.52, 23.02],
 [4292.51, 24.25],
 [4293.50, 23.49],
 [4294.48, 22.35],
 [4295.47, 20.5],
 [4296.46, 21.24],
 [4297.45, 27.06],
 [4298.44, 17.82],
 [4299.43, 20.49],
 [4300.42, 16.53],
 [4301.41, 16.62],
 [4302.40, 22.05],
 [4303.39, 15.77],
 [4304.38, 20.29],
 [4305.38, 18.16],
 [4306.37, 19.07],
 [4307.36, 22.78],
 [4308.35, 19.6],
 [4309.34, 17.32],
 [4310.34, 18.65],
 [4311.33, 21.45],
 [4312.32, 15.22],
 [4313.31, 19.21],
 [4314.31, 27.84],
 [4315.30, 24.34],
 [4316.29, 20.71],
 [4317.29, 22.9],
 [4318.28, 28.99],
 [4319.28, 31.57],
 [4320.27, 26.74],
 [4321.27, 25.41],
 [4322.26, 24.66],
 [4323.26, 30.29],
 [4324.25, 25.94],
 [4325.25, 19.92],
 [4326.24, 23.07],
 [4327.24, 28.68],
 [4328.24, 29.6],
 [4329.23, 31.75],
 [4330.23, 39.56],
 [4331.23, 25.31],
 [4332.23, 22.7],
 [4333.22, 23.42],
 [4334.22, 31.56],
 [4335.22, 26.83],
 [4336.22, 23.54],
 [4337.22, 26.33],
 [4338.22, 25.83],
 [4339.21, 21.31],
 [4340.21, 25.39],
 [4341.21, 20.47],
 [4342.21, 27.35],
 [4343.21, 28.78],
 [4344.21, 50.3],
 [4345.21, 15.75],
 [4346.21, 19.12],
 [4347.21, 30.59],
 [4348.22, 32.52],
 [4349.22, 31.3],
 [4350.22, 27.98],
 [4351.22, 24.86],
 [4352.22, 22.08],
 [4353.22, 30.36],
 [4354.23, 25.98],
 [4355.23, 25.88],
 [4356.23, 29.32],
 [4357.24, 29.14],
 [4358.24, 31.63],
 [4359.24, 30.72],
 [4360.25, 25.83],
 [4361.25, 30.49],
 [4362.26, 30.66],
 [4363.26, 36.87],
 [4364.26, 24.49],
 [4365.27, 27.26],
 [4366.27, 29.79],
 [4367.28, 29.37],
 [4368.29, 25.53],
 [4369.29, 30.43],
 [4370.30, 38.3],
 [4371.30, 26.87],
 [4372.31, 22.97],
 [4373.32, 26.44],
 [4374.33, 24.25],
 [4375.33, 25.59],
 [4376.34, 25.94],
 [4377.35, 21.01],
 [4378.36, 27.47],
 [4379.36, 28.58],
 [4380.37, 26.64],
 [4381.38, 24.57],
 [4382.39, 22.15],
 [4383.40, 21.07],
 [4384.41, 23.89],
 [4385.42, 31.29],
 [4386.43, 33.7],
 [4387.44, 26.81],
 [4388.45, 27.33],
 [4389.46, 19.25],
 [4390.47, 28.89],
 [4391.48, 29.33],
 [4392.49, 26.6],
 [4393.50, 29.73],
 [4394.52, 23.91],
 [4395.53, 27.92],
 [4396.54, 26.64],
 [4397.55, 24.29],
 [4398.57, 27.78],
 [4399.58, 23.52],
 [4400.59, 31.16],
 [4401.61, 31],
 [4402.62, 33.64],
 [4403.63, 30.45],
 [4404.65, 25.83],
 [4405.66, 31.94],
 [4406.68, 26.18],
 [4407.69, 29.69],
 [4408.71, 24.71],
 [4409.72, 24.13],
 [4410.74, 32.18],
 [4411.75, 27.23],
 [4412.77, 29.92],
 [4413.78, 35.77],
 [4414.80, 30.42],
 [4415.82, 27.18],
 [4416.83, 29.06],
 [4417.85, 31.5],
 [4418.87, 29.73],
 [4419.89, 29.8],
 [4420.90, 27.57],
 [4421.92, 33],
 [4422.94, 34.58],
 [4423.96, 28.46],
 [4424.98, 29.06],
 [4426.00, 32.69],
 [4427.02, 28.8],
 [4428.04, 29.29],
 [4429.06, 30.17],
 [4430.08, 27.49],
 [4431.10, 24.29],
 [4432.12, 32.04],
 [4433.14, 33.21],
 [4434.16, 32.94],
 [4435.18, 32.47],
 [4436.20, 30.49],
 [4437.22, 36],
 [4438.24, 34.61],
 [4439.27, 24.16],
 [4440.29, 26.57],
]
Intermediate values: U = 33.7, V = 25.29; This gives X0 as 59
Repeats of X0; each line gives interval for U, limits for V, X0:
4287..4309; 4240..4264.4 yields 66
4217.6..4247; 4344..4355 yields 89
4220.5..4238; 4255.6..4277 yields 57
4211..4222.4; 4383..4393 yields 63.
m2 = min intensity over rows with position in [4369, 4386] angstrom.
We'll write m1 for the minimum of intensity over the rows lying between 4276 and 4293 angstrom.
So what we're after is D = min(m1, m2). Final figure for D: 18.7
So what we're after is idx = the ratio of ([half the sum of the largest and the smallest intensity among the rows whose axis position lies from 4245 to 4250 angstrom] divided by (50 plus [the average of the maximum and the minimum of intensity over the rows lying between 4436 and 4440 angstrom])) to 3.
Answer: 0.124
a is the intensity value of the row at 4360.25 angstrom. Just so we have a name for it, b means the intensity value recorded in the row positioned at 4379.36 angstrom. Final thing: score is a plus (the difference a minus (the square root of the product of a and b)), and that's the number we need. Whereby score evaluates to 24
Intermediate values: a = 25.83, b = 28.58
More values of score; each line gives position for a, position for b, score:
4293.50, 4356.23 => 21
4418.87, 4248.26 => 32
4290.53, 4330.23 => 12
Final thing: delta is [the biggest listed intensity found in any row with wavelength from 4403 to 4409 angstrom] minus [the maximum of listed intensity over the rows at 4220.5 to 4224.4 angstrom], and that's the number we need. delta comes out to 4.9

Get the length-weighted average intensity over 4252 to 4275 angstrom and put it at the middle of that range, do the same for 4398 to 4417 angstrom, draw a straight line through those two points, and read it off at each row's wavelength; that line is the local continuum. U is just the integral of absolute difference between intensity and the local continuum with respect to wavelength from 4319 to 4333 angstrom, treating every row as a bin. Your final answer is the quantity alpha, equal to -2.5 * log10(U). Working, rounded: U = 52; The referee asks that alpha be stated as -4.28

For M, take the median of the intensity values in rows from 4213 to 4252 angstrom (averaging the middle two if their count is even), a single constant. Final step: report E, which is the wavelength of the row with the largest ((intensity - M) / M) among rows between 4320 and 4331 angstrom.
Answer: 4330.23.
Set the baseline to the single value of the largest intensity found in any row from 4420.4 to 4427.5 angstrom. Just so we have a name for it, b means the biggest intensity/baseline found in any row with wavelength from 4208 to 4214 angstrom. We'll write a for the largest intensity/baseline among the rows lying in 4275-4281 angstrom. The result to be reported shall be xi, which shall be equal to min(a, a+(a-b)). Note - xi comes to 0.80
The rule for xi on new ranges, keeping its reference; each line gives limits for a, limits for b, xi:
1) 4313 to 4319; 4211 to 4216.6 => 0.82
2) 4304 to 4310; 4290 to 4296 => 0.62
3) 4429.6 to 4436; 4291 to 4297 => 0.96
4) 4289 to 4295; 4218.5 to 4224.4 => 0.68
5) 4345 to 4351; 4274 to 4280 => 0.94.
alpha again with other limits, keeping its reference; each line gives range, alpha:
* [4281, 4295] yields -3.90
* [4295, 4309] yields -4.62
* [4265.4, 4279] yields -4.11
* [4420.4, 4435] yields -3.84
